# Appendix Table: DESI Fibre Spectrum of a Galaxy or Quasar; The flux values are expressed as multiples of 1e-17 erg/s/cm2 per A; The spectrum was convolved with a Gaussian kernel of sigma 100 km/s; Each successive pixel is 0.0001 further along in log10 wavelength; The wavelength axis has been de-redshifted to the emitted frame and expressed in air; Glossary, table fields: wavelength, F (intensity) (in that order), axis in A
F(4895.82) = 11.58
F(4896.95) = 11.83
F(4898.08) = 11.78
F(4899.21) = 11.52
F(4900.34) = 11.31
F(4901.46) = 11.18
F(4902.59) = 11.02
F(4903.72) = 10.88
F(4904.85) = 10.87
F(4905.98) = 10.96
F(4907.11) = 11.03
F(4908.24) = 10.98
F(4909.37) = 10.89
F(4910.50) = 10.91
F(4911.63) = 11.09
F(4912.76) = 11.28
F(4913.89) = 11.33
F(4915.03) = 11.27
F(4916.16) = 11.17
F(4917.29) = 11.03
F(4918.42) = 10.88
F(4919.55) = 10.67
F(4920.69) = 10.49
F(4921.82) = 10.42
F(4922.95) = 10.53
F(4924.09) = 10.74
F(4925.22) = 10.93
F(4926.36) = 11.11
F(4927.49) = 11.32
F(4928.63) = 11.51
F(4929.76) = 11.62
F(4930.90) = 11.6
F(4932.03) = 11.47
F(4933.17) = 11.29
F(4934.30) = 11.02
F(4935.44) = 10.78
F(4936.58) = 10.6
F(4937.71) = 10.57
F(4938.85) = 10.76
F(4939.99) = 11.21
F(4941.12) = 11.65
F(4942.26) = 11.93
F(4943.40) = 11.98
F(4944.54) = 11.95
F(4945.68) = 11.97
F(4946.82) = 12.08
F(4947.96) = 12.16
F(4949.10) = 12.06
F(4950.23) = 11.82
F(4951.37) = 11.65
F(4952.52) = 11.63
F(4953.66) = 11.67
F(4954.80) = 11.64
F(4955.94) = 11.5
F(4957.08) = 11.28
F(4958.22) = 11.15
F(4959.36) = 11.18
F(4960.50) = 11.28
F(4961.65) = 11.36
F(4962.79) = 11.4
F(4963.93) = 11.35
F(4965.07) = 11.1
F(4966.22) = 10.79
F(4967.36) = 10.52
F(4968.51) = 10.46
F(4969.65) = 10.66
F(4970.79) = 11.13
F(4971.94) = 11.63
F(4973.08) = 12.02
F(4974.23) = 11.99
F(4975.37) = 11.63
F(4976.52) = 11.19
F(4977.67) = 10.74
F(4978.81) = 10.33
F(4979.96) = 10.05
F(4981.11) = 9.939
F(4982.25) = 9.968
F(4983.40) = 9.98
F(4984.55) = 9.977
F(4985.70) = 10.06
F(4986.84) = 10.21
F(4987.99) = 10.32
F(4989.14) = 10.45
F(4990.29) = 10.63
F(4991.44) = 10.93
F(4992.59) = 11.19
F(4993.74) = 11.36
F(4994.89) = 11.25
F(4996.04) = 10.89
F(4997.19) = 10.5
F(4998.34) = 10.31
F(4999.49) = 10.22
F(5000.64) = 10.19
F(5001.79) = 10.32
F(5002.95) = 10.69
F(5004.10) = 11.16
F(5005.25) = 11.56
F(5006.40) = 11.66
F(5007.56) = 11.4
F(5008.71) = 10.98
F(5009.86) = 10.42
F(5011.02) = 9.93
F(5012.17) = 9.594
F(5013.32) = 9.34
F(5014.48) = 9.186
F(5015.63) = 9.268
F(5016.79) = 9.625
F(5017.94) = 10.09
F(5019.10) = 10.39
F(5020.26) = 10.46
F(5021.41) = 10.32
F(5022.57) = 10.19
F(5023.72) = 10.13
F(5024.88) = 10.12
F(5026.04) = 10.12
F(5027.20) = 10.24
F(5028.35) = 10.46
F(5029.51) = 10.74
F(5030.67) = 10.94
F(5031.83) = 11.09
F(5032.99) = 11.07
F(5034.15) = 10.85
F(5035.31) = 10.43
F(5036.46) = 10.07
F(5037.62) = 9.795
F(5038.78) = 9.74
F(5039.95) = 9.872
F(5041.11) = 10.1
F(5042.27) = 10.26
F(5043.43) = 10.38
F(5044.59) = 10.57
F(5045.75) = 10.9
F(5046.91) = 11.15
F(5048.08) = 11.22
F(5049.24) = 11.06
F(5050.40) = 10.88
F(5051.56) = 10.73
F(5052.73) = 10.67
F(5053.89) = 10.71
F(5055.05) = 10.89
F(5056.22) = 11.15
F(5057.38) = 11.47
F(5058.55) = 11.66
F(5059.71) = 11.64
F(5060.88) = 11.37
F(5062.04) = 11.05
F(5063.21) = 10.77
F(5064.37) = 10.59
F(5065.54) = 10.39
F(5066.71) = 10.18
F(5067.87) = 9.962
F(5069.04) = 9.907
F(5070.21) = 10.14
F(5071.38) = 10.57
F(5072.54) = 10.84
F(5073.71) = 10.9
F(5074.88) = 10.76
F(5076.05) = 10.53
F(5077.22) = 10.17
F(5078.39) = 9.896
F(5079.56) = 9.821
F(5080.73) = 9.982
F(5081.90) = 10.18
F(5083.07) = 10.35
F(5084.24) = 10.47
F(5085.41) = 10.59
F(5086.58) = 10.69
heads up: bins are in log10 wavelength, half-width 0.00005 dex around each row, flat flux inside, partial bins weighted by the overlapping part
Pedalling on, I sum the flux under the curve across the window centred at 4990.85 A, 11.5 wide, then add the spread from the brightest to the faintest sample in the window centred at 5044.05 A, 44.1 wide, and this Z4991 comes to 125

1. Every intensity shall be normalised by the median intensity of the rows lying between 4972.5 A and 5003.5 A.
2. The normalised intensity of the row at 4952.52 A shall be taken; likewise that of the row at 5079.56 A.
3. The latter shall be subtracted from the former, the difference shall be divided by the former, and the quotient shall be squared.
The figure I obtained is 0.024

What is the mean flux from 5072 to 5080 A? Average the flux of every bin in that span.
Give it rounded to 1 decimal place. 10.4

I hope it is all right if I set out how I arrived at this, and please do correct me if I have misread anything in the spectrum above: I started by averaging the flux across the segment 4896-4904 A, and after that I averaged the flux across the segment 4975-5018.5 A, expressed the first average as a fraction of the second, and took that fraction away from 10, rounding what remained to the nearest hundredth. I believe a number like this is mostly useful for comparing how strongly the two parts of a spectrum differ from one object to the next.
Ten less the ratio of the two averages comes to 8.91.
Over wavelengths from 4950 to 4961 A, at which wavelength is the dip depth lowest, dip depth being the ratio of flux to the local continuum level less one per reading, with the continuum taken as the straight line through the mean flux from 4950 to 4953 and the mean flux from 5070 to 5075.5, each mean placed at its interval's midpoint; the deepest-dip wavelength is 4958.22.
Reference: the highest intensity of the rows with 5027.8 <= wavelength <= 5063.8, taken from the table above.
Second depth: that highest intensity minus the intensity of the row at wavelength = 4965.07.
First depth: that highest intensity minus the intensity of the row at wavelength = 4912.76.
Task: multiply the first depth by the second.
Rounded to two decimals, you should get 0.21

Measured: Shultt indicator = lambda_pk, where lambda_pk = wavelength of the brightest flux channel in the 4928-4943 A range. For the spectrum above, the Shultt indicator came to 4942.26 A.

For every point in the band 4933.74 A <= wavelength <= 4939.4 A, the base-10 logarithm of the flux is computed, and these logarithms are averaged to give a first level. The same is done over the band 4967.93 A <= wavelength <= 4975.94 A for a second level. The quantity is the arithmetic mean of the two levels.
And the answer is 1.043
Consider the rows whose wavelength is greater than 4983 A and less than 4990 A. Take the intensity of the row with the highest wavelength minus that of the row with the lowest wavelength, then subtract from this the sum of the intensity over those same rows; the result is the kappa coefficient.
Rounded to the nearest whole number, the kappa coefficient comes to -61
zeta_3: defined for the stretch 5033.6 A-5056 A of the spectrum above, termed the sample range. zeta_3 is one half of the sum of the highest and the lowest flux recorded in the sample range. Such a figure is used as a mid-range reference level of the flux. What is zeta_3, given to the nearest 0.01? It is 10.48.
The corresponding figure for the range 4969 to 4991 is 10.98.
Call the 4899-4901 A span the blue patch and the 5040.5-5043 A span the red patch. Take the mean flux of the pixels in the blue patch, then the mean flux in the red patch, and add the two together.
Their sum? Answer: 21.6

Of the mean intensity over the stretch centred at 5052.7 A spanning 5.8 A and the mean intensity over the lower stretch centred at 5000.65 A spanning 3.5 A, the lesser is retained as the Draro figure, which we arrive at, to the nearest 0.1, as 10.2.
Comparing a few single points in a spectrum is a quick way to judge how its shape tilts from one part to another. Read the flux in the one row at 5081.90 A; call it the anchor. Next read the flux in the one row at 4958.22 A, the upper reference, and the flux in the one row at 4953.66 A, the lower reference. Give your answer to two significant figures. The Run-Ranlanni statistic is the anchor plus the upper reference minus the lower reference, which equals 9.7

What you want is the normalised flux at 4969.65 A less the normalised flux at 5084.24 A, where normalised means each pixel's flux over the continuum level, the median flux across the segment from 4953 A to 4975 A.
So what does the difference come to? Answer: 0.017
